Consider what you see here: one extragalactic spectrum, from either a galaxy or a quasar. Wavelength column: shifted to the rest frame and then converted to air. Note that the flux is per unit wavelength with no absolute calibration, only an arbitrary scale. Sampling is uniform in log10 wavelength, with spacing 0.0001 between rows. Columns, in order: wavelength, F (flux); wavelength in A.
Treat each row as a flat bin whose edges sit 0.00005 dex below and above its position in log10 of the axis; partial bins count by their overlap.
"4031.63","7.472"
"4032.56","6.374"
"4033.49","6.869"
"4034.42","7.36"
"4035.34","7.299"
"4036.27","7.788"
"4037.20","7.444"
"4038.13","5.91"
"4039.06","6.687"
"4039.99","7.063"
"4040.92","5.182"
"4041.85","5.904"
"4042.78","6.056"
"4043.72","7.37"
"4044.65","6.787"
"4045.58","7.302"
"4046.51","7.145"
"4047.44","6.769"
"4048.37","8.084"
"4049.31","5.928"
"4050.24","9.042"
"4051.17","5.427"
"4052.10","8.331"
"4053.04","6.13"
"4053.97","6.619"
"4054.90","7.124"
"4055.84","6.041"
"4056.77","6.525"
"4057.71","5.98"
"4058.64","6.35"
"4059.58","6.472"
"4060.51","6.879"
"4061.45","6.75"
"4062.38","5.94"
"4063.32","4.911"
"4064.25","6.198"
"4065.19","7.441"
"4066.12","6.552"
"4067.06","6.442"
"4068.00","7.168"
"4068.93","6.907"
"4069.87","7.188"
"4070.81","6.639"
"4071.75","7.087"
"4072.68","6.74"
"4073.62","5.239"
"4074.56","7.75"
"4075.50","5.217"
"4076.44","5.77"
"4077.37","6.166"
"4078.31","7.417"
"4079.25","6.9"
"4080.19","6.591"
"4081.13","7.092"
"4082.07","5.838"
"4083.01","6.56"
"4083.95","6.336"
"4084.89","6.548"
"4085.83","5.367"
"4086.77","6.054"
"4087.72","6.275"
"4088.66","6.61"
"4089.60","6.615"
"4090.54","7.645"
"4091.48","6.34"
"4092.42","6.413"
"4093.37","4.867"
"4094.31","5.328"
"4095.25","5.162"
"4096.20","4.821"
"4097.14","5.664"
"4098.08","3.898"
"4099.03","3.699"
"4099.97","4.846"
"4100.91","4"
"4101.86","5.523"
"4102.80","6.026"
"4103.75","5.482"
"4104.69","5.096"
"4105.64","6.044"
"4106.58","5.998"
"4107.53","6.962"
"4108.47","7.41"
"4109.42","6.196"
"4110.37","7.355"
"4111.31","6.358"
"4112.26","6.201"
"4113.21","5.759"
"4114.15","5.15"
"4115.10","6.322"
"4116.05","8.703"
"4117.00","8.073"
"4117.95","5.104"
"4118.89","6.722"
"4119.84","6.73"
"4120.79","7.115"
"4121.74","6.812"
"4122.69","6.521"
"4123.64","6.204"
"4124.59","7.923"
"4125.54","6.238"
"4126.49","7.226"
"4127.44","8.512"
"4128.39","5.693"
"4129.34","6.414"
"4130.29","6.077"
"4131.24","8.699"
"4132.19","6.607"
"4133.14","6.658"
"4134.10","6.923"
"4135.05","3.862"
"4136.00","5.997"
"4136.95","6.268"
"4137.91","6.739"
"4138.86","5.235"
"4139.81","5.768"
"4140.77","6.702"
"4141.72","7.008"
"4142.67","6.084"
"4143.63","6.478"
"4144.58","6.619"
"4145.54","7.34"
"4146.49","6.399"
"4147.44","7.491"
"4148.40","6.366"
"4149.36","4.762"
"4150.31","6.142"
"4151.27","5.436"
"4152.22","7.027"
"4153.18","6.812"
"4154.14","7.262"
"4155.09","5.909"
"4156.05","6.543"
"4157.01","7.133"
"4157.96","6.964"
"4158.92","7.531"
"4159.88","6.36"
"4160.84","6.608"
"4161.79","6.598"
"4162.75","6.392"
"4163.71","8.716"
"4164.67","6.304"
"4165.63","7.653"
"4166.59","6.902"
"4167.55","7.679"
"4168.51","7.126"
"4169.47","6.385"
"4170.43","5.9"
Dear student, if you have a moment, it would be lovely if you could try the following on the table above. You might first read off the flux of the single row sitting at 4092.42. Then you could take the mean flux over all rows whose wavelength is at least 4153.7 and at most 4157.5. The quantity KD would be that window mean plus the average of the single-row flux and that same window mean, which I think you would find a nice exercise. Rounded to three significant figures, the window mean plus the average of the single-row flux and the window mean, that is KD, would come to 13.3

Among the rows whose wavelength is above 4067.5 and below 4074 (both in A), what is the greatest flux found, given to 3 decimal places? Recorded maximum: 7.188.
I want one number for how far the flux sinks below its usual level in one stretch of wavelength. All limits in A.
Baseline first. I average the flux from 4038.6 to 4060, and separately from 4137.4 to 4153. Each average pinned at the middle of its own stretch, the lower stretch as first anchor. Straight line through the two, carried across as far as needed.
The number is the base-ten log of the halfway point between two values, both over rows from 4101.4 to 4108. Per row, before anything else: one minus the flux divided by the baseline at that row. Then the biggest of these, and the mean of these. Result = -0.81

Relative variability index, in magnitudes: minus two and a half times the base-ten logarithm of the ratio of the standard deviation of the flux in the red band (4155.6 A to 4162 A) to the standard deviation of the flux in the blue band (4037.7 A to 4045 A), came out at 0.6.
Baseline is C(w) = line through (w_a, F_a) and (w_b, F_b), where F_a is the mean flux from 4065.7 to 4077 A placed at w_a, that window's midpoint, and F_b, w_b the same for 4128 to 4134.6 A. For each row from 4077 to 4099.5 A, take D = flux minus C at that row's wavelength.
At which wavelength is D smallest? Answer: 4099.03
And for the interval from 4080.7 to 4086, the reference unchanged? 4085.83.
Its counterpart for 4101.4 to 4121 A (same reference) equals 4117.95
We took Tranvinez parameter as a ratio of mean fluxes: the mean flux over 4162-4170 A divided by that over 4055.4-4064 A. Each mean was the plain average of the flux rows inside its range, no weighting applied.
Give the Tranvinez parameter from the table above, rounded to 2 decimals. 1.15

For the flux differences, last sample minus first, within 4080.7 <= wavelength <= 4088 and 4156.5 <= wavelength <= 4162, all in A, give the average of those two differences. -0.68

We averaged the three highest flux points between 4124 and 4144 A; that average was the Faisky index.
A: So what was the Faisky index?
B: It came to 8.4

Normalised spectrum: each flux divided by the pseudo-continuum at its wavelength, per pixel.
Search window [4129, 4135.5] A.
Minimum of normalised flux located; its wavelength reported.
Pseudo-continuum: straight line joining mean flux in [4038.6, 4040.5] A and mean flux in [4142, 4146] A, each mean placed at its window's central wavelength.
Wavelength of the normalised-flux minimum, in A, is 4135.05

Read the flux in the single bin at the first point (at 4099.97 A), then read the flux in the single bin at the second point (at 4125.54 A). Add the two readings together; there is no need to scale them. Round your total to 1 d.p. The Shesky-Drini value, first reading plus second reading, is 11.1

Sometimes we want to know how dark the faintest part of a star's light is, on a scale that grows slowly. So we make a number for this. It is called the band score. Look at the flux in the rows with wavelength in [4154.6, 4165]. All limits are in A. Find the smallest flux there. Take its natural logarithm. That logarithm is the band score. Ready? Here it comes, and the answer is 1.8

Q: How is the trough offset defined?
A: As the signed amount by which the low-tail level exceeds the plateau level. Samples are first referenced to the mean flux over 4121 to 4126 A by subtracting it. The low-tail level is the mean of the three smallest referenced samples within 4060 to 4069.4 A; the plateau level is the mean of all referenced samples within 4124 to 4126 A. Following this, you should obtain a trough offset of -1.4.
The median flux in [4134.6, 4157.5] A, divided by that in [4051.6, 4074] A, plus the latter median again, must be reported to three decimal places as 7.563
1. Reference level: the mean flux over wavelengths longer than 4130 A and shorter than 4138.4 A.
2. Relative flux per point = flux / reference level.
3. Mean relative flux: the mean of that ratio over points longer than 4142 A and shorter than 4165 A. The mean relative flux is 1.033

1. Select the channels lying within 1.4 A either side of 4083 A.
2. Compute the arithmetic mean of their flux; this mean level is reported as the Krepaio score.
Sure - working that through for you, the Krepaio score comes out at 6.24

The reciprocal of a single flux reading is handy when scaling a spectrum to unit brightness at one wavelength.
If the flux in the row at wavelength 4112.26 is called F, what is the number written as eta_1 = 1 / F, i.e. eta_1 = 0.161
